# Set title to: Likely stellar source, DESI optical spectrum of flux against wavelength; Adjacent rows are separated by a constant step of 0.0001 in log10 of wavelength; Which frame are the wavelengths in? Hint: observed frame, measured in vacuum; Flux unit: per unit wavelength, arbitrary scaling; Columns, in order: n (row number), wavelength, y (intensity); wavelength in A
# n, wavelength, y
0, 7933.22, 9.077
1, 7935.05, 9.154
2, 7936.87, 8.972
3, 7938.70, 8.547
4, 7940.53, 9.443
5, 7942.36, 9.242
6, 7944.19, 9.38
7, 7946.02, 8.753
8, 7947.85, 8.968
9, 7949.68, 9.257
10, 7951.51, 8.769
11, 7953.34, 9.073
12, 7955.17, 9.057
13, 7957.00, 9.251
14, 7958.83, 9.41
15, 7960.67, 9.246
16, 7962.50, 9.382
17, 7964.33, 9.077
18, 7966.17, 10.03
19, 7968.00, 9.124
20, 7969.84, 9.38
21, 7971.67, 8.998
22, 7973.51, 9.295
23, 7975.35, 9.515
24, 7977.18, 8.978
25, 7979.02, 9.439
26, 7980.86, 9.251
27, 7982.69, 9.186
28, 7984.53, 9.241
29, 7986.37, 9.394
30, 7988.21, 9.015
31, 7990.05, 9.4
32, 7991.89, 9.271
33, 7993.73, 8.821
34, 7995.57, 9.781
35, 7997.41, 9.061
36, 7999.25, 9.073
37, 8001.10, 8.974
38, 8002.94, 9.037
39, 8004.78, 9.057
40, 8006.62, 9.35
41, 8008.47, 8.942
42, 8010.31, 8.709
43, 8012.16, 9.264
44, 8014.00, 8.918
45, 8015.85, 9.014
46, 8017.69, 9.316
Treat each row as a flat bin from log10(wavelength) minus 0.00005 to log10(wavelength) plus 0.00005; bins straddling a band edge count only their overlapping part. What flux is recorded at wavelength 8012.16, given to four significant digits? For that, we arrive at 9.264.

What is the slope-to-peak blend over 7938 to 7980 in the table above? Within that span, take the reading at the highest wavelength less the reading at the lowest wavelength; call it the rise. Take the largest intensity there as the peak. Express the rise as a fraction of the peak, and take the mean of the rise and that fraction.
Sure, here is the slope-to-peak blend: 0.49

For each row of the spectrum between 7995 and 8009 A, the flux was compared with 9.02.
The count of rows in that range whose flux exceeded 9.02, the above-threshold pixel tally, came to 6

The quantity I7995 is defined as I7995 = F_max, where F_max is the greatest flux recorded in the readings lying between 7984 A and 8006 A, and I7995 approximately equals 9.781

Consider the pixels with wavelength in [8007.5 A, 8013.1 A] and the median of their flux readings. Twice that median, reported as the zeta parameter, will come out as 17.9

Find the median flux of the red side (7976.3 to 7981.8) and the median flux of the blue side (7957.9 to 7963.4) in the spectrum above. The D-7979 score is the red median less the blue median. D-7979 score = -0.1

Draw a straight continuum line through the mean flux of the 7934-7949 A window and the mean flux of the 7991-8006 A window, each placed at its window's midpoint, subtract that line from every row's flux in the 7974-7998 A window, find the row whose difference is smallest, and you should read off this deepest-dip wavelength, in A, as 7993.73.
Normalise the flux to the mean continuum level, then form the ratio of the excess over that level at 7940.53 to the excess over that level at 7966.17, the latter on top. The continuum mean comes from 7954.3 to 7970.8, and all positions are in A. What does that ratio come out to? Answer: 6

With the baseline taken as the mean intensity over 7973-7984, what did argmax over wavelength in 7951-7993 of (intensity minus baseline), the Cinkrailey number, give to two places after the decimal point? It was 7966.17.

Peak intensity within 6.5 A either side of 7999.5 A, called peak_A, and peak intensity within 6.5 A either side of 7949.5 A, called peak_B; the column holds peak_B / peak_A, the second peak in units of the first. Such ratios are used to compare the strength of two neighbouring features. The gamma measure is 0.96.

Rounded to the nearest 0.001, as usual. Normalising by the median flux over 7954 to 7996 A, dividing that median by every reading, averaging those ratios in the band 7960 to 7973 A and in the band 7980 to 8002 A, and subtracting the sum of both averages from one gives -0.999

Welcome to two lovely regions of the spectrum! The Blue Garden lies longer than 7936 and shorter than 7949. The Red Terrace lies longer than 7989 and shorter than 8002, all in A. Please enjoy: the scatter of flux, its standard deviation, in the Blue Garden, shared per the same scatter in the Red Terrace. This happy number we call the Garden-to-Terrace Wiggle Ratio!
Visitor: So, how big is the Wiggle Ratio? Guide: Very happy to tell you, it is 1.03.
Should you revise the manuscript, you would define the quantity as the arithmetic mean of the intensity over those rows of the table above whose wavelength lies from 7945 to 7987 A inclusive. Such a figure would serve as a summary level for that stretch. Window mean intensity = 9.22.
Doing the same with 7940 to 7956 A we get 9.10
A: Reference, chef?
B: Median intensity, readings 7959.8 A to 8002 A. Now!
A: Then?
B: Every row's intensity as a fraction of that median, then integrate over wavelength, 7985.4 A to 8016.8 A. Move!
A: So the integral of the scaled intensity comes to 31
